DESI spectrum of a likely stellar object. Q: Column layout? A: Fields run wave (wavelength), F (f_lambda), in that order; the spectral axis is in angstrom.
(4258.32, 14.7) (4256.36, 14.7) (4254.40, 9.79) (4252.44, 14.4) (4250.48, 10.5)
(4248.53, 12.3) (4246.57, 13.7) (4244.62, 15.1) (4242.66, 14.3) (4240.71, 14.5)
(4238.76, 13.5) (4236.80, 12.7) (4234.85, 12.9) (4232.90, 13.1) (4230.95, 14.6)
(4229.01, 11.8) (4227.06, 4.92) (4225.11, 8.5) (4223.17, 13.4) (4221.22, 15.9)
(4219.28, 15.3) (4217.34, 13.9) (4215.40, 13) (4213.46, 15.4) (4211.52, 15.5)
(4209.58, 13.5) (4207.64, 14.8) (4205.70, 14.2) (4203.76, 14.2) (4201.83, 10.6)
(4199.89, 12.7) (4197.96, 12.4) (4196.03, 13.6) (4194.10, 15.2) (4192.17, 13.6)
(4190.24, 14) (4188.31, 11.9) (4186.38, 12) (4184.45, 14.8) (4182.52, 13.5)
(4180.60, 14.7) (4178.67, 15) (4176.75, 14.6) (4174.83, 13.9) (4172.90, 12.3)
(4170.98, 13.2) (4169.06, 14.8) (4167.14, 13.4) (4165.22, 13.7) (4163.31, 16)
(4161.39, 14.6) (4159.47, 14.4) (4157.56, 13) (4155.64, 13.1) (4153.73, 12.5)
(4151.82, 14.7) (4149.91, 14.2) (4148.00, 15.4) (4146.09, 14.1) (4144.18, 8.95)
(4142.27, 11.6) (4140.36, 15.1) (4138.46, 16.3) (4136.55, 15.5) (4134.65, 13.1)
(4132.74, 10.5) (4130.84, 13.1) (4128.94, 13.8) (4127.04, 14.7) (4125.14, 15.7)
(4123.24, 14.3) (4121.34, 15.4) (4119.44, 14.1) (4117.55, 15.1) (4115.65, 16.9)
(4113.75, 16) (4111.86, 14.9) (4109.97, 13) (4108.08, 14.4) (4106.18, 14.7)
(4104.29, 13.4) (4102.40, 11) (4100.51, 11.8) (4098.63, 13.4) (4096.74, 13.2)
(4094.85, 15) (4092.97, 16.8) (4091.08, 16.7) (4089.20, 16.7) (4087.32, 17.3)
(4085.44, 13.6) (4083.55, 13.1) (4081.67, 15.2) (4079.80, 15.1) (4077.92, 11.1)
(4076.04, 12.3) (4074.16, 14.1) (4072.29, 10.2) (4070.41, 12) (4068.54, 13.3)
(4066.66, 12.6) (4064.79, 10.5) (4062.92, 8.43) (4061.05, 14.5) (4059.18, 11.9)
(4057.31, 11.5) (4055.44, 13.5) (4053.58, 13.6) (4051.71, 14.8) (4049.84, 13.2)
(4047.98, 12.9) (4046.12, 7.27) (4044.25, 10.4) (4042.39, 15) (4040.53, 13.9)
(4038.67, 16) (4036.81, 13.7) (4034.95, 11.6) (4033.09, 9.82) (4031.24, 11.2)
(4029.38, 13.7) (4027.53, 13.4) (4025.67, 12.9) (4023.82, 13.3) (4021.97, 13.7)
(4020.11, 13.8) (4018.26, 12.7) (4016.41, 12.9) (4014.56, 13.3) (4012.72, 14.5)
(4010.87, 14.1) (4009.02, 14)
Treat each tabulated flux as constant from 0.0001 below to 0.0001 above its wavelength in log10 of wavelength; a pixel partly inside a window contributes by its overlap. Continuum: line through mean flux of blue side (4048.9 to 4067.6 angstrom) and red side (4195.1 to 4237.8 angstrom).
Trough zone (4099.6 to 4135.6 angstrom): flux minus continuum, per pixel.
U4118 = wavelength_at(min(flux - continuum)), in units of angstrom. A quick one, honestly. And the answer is 4132.74 angstrom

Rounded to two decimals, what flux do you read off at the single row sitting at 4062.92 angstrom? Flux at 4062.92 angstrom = 8.43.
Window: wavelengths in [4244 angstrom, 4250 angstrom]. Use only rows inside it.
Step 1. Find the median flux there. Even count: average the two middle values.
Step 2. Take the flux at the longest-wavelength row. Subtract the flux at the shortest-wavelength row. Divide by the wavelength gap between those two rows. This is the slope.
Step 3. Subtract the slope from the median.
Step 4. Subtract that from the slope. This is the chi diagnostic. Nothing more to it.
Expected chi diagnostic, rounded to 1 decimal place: -15.1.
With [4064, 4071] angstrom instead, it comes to -11.8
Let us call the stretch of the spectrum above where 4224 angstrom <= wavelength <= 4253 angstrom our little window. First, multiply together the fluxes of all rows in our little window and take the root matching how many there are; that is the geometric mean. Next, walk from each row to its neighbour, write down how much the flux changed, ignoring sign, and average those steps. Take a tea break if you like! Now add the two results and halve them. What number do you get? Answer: 7.0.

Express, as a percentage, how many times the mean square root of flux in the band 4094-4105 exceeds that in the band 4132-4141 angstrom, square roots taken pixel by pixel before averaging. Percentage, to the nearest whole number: 96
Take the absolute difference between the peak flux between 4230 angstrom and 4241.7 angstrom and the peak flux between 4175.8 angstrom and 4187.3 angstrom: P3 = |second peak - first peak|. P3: 0.40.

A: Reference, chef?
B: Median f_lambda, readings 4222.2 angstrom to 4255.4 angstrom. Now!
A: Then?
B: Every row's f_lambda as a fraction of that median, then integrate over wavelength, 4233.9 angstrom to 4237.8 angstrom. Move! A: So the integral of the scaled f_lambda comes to 3.8 angstrom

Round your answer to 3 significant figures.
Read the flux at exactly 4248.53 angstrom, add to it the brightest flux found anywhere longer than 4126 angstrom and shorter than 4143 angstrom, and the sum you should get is 28.6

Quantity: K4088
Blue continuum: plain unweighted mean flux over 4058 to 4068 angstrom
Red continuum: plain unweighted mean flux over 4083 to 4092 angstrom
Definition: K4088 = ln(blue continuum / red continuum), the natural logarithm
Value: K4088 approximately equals -0.29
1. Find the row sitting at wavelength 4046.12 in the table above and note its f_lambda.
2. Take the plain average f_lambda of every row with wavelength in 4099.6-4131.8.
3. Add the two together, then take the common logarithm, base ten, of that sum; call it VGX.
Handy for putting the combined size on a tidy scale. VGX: 1.33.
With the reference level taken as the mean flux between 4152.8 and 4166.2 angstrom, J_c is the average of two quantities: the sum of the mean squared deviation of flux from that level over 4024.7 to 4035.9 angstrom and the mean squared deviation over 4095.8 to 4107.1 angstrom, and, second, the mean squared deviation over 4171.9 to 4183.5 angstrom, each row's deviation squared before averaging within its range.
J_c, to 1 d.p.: 4.2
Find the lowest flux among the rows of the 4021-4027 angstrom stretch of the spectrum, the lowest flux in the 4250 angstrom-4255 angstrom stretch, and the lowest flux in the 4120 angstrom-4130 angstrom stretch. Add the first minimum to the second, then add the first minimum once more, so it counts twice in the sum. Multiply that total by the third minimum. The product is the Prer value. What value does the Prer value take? 491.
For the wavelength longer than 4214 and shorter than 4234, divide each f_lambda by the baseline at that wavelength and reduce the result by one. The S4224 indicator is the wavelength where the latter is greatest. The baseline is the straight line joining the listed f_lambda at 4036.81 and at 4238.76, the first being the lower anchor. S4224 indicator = 4221.22 angstrom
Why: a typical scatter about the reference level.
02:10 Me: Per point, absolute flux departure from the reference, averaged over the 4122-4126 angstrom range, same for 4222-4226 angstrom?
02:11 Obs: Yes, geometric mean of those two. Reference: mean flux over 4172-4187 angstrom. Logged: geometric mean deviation 1.8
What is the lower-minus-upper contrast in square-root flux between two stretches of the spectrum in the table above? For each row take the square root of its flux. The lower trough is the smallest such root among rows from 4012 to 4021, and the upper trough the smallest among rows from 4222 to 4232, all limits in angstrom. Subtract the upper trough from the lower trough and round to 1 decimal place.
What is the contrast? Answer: 1.3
